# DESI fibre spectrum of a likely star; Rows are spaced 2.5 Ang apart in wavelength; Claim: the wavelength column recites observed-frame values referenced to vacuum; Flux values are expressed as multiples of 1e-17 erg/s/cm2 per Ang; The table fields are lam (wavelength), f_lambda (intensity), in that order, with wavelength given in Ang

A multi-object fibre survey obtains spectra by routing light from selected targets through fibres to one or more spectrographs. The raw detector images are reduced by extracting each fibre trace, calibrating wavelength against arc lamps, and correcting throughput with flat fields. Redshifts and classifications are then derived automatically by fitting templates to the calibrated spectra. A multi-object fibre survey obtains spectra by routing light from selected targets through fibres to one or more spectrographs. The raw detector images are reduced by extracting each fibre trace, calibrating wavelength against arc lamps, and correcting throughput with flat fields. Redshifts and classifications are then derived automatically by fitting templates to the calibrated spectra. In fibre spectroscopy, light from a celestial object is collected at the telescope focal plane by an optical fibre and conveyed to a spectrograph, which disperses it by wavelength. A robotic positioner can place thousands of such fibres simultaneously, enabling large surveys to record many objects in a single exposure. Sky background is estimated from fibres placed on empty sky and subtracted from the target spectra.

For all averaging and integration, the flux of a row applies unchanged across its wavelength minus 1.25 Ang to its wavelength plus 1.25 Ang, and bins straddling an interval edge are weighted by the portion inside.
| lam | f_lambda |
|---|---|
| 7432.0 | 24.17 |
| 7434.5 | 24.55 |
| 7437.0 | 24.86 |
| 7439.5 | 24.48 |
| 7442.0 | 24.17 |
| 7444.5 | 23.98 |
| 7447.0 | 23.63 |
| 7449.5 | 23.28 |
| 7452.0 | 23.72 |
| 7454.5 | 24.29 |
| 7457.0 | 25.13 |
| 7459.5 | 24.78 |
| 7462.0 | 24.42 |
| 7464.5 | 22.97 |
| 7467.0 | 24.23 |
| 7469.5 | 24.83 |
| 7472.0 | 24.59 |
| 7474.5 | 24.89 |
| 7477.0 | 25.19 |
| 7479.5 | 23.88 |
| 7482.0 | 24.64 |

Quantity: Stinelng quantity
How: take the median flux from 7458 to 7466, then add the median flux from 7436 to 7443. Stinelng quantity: 48.90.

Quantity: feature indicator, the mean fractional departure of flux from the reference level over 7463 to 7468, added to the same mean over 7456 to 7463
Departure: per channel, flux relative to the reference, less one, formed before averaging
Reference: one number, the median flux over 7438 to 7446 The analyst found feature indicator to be 0.002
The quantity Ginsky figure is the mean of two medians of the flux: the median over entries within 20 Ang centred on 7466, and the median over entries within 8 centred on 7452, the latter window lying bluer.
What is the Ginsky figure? 24.20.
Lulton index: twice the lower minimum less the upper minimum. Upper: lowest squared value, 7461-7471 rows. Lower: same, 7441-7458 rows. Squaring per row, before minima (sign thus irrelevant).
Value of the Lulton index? 556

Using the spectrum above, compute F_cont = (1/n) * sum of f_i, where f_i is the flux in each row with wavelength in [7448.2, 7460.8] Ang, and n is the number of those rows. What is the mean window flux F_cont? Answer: 24.2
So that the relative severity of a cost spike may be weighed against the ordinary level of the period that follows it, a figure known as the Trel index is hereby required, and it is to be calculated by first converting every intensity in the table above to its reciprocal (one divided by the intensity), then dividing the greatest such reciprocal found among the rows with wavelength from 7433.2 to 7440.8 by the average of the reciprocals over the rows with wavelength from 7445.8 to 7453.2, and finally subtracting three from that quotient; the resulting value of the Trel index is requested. -2.04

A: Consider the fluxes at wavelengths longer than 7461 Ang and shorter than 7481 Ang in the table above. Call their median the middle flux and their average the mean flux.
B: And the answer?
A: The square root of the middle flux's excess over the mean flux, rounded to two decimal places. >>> 0.36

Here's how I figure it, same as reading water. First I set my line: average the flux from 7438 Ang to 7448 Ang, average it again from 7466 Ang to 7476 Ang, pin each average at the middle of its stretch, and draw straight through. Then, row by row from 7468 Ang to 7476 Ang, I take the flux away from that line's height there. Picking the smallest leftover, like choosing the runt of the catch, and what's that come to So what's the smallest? -0.2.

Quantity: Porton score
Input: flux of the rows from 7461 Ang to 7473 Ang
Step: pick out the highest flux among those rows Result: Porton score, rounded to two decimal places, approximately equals 24.83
